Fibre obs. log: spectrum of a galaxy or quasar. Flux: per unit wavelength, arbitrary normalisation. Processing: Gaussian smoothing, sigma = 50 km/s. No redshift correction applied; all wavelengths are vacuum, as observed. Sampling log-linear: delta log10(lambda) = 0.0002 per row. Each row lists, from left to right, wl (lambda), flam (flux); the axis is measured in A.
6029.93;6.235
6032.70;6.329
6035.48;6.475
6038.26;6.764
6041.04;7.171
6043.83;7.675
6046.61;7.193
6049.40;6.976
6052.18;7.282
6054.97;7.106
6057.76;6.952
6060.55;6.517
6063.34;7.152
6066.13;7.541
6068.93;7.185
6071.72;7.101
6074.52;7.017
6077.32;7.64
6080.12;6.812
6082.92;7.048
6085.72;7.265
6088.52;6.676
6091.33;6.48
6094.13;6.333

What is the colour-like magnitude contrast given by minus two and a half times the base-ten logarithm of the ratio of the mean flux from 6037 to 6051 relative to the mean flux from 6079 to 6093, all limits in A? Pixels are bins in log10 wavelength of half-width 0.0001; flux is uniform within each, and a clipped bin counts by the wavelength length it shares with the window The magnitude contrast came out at -0.05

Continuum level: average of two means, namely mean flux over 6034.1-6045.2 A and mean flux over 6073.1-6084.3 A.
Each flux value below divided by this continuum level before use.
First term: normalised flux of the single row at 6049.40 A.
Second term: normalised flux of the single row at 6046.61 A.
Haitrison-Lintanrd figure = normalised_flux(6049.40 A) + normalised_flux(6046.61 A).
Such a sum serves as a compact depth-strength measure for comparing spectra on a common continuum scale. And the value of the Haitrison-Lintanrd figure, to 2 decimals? 2.00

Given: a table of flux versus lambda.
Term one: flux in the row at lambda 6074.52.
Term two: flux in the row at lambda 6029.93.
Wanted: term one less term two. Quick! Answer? 0.8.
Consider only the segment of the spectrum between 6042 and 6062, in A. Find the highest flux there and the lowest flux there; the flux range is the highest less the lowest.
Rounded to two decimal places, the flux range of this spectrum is 1.16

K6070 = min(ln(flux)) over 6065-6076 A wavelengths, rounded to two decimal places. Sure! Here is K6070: 1.95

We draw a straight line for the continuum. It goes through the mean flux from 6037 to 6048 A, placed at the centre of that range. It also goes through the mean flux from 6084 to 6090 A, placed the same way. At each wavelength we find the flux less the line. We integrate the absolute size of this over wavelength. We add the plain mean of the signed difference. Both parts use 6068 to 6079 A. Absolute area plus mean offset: 2.5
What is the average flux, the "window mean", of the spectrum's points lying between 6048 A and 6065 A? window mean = 7.0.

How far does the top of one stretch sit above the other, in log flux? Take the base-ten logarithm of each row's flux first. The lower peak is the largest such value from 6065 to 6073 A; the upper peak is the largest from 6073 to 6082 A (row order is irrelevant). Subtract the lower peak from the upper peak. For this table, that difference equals 0.0057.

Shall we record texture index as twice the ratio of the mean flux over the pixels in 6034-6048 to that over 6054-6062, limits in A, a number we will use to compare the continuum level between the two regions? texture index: 2.06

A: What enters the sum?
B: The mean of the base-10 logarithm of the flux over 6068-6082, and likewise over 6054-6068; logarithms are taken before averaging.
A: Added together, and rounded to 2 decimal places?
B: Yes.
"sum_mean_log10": 1.70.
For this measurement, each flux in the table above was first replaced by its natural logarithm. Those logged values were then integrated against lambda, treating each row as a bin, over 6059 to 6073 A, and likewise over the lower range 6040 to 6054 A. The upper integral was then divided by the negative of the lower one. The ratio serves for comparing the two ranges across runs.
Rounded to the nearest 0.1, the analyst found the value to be -1.0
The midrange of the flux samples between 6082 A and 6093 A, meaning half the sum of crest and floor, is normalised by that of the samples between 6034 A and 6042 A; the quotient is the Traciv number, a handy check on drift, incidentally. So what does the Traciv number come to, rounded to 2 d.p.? 1.01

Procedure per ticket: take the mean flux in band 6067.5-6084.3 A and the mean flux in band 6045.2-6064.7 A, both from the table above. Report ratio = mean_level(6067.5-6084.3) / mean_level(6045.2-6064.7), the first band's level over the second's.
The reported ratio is 1.015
